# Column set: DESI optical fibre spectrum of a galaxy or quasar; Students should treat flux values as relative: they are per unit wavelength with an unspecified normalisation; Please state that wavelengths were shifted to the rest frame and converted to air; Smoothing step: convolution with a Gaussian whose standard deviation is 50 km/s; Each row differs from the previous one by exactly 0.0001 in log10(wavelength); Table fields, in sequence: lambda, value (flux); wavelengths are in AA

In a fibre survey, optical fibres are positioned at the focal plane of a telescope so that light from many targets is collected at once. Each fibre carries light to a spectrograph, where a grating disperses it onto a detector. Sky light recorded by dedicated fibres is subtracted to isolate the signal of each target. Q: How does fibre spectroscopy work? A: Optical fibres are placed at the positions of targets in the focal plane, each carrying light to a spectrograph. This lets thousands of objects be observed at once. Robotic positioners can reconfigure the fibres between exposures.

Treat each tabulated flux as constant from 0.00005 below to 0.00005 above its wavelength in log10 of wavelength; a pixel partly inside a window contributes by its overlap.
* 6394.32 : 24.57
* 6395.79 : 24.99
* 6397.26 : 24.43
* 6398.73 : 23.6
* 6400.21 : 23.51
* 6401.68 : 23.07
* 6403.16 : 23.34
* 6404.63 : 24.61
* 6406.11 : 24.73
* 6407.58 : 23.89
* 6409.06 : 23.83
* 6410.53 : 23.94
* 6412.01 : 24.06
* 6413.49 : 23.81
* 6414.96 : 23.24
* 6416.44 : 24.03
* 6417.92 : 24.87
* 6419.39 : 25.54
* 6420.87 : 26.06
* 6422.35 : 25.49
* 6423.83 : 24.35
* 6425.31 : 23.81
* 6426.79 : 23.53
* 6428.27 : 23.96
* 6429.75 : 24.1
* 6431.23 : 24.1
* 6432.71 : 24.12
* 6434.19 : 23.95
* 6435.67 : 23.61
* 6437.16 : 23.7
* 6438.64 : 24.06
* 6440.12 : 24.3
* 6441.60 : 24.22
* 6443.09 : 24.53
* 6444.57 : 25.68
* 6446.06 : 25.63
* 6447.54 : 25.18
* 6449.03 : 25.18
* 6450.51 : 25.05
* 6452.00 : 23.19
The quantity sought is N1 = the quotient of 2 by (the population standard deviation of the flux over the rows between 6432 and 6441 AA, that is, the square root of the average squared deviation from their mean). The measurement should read 8.4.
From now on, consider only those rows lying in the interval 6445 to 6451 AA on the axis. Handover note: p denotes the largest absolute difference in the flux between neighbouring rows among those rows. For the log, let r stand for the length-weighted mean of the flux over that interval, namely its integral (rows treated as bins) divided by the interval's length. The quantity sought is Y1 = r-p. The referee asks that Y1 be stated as 24.8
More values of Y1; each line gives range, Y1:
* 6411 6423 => 23.8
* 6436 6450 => 23.5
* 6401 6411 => 22.7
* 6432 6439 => 23.5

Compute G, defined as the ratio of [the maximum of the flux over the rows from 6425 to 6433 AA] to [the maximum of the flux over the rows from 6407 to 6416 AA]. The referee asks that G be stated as 1.00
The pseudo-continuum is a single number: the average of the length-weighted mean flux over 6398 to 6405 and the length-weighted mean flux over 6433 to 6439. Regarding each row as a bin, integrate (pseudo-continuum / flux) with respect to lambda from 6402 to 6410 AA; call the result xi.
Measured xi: 7.9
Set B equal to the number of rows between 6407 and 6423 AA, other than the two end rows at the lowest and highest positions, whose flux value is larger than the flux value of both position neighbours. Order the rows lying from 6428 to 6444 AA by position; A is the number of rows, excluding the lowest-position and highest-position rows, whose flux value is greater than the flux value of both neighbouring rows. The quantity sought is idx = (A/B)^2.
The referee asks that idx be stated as 1.0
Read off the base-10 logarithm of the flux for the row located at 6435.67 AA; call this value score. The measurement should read 1.37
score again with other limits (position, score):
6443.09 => 1.39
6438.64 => 1.38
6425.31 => 1.38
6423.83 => 1.39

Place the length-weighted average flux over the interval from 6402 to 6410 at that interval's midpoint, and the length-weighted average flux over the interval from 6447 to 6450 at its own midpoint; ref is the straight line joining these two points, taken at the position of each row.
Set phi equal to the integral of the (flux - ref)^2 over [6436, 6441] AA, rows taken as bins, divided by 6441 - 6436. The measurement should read 0.9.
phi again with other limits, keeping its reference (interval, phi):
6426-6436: 0.7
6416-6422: 1.1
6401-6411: 0.3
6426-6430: 0.7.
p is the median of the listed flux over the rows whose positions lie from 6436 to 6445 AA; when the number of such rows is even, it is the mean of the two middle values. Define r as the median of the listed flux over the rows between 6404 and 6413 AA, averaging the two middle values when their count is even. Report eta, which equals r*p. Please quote 582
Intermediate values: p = 24.3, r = 24.0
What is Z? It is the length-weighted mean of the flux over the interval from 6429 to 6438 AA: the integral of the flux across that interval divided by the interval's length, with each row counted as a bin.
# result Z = 23.93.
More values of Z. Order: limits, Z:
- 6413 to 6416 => 23.58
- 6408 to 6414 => 23.89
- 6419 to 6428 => 24.71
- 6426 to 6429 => 23.74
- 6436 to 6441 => 23.99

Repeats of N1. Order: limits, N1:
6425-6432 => 9.4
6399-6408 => 3.2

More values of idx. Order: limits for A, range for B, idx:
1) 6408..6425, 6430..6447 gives 0.4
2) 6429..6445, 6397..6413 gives 4.0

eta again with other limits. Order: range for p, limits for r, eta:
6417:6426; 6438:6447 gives 615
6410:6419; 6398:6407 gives 565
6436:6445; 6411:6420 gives 583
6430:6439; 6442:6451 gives 604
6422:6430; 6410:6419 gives 576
